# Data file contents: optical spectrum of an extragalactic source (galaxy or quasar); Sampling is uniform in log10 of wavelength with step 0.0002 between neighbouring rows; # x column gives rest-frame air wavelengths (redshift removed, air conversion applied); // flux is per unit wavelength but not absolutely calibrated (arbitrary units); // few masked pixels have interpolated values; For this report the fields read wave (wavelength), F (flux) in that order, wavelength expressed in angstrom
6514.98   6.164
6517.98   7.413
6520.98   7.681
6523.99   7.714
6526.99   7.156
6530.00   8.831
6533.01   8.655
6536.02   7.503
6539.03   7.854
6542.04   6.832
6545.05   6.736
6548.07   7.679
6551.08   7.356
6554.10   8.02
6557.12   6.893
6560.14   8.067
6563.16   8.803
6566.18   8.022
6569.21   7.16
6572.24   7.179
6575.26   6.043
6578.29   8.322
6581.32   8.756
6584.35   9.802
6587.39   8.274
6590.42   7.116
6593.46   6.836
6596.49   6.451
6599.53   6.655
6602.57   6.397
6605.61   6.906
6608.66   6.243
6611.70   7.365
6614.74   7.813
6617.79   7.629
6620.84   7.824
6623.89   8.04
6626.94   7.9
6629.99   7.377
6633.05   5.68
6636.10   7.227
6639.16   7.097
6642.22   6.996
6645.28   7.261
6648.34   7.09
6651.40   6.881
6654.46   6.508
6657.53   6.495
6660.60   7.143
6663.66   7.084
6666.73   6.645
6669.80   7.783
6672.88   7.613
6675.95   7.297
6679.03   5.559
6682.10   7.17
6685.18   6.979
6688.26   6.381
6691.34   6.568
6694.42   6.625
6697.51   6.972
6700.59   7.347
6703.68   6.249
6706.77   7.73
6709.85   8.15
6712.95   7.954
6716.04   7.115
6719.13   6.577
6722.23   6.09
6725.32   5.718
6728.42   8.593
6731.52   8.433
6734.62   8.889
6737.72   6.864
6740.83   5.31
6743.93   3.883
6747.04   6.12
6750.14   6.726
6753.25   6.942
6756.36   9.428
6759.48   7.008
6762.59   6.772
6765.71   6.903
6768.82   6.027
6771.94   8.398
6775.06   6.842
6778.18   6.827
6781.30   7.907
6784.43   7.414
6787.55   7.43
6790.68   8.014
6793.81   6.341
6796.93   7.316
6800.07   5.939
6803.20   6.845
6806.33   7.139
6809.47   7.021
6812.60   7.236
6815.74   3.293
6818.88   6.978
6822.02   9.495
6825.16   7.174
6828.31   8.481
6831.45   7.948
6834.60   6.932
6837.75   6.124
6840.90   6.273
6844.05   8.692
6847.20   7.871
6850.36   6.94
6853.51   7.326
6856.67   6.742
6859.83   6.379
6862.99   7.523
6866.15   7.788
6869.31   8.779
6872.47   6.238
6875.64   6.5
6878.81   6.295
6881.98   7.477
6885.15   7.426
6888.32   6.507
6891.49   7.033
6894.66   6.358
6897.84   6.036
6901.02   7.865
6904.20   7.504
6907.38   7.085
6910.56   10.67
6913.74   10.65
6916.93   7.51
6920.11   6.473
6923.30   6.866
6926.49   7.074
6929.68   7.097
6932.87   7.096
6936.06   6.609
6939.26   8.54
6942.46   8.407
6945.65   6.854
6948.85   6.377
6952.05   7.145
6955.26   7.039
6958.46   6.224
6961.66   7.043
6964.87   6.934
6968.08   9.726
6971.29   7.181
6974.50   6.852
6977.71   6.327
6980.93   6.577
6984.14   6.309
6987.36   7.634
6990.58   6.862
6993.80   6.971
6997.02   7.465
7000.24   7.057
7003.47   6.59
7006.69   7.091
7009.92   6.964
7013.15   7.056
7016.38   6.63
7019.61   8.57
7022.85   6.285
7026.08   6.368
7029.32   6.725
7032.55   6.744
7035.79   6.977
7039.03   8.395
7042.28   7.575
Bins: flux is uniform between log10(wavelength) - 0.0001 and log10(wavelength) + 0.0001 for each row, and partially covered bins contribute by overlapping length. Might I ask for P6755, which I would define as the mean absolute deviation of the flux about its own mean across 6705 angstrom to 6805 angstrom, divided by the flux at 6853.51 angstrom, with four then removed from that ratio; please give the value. -3.88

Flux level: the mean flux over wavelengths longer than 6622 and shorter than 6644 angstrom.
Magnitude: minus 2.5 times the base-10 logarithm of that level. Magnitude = -2.14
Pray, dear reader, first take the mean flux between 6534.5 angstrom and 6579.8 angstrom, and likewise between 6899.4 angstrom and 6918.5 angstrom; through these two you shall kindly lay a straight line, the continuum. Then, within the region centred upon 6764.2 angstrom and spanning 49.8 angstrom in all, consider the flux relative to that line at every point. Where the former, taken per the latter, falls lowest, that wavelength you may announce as 6743.93 angstrom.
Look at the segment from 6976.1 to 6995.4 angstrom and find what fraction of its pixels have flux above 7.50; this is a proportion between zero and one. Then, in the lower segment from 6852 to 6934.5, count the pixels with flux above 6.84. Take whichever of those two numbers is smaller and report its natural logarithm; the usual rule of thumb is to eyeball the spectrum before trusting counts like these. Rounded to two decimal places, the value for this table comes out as -1.79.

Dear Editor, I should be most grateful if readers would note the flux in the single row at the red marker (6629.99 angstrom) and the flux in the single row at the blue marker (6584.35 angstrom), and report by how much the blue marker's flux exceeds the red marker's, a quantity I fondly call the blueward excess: 2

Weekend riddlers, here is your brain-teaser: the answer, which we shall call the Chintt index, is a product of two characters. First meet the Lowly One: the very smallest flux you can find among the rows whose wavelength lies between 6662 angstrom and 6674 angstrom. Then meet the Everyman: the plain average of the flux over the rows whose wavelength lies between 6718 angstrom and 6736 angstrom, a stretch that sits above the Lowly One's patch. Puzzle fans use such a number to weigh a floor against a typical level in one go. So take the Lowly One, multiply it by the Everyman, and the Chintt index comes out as 49.1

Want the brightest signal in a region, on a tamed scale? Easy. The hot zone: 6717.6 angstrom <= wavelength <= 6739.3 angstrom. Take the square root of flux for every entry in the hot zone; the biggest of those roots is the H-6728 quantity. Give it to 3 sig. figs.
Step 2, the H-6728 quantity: 2.98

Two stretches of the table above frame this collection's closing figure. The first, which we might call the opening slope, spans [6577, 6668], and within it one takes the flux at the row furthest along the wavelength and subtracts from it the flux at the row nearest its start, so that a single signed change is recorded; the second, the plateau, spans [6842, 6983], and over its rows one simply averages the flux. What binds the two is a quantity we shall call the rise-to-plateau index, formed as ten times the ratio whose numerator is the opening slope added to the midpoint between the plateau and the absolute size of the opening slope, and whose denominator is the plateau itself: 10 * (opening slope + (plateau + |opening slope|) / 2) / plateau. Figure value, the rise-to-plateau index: 3.9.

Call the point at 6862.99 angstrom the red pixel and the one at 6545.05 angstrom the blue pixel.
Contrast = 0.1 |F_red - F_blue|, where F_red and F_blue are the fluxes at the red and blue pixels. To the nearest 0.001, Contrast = 0.079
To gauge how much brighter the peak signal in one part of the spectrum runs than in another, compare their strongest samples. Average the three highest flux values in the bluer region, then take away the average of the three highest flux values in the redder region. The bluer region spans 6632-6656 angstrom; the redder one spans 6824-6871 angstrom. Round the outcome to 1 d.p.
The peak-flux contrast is -1.5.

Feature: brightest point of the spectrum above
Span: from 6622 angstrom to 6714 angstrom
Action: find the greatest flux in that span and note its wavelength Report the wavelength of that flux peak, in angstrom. 6709.85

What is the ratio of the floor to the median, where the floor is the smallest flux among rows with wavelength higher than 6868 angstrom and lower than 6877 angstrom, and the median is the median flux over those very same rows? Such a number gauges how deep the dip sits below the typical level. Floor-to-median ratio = 0.960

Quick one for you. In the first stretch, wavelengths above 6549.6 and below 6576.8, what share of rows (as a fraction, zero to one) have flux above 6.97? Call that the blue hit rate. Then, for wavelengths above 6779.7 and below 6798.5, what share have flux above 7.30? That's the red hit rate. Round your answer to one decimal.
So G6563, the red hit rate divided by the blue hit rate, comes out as 1.1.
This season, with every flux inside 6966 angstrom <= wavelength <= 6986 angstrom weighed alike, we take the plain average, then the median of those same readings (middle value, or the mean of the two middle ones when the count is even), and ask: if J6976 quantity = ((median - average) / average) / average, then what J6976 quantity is -0.0087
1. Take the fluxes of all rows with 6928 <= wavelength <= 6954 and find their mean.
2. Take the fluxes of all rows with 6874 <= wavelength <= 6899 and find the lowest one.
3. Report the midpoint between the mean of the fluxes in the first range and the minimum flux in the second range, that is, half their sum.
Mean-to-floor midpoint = 6.65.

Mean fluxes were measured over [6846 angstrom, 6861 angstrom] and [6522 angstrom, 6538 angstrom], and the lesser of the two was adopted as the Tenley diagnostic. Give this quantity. 7.05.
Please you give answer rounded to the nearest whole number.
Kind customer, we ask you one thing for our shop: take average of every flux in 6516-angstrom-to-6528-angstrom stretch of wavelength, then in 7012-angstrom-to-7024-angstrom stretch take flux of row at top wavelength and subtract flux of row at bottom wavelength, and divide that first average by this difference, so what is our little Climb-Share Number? -10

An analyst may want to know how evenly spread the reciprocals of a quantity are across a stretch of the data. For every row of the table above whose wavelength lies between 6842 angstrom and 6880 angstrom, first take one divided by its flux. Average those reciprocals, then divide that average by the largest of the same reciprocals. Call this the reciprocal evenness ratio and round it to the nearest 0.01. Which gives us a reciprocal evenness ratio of 0.87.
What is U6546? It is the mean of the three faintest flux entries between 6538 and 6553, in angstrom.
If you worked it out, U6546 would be 7.0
